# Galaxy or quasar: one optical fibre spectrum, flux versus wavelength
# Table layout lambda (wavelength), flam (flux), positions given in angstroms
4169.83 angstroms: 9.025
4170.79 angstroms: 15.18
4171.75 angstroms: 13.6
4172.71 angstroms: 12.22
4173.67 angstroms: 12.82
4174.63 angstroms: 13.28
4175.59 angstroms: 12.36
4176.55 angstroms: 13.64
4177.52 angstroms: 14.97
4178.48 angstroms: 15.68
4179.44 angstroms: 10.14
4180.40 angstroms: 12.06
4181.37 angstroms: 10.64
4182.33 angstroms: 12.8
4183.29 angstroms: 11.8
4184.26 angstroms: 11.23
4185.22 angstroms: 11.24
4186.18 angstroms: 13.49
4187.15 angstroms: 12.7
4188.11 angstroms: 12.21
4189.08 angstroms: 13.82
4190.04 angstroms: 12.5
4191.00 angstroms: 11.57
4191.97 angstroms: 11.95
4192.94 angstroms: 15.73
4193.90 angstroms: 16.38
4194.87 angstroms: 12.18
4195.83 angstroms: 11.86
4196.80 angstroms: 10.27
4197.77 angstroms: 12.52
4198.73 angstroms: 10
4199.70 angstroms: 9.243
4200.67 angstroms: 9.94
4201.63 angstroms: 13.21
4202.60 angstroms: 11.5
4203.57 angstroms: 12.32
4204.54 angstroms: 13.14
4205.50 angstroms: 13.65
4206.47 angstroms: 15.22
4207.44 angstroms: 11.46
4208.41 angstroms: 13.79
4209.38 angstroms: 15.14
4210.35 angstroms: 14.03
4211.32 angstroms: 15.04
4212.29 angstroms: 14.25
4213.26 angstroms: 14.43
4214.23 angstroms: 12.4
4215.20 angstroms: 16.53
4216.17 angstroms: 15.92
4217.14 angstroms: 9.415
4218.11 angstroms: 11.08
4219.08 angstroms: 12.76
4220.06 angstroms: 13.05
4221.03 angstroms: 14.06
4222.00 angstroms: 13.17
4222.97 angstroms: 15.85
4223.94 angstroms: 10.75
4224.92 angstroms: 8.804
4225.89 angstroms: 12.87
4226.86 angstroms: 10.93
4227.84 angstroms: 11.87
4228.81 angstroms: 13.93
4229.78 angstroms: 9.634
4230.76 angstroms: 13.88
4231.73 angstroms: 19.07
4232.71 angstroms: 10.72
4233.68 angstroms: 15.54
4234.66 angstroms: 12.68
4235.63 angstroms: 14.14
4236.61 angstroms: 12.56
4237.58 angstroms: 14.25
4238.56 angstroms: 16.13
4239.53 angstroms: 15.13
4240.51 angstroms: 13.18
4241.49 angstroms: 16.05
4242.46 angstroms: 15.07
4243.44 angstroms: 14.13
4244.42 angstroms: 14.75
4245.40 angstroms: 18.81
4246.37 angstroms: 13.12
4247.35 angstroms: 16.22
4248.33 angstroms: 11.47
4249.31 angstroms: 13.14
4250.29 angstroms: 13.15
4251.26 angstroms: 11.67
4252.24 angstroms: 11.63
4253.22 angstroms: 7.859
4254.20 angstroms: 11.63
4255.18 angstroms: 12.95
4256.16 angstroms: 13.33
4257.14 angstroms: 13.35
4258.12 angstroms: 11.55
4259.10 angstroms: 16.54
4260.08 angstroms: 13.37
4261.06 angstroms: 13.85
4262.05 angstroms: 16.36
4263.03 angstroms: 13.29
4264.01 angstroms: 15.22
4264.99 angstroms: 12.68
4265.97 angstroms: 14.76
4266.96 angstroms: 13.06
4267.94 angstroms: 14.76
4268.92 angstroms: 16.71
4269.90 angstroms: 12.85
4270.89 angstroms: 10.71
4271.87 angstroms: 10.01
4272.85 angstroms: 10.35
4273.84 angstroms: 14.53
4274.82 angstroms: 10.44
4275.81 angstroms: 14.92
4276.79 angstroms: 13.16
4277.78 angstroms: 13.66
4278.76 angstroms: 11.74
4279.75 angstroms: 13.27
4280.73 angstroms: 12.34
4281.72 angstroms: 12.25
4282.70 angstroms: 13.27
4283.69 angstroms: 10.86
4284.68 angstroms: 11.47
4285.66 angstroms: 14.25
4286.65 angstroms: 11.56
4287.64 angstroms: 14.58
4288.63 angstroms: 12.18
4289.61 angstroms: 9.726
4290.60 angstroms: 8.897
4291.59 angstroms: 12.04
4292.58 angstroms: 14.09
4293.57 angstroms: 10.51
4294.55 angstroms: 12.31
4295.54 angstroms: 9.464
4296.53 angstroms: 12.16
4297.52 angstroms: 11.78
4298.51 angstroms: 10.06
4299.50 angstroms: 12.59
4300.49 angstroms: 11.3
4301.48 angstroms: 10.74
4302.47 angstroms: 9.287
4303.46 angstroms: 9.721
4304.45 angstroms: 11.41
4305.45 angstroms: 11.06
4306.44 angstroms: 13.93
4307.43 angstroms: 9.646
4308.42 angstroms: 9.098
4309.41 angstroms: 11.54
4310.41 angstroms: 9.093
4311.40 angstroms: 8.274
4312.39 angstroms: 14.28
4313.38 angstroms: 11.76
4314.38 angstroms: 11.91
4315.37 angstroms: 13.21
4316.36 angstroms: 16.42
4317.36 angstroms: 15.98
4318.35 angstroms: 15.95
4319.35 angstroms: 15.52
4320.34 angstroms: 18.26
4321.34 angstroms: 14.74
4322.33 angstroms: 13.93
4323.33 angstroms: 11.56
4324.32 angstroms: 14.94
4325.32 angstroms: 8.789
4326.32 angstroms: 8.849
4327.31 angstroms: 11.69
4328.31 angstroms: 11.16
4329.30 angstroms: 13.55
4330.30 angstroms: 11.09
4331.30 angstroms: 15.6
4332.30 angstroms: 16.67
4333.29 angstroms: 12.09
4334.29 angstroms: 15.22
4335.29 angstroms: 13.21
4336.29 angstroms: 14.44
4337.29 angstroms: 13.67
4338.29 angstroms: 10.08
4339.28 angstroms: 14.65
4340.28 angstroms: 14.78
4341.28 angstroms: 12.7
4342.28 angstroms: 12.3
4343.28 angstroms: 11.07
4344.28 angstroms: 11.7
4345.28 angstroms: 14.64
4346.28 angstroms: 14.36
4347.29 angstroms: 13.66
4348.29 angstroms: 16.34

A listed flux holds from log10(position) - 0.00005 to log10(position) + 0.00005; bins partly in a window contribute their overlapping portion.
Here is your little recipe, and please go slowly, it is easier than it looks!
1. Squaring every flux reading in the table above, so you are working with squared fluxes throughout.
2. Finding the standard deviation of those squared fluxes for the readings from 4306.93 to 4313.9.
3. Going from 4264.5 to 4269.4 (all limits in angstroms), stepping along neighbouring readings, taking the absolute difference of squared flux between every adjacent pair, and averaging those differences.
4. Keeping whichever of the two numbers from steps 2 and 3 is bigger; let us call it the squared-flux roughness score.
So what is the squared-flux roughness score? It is 53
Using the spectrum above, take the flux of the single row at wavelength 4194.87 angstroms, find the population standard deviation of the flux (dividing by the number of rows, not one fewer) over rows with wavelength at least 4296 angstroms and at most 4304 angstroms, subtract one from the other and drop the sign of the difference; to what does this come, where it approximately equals 11.1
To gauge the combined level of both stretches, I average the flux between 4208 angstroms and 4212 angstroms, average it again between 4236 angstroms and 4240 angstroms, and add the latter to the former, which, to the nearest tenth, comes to 29.0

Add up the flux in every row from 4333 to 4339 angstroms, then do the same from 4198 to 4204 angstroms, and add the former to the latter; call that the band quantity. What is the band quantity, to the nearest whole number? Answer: 145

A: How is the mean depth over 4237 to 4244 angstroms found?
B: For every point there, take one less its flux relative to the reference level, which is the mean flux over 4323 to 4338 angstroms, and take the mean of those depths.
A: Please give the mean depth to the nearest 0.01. -0.16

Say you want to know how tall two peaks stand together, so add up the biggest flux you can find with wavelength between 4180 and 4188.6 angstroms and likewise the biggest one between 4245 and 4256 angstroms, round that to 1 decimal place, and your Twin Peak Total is 32.3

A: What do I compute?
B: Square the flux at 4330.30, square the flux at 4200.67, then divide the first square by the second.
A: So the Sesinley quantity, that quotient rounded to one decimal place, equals 1.2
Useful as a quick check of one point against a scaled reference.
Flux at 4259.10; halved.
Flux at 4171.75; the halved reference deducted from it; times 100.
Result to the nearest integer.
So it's 533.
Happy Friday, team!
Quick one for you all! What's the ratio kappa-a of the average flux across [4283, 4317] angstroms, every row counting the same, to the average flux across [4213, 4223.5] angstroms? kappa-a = 0.85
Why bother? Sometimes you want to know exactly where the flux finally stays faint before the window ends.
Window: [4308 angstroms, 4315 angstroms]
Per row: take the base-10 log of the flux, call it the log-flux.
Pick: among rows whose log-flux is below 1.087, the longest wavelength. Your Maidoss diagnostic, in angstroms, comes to 4314.38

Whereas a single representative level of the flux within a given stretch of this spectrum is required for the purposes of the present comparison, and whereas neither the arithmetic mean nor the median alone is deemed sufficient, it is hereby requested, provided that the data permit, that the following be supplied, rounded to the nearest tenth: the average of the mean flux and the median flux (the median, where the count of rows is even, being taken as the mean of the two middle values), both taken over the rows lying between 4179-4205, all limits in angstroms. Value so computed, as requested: 12.1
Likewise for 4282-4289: 12.4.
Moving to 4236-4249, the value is 14.7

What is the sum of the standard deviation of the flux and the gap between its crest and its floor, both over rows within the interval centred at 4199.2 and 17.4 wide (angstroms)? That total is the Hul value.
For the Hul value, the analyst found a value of 9.1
